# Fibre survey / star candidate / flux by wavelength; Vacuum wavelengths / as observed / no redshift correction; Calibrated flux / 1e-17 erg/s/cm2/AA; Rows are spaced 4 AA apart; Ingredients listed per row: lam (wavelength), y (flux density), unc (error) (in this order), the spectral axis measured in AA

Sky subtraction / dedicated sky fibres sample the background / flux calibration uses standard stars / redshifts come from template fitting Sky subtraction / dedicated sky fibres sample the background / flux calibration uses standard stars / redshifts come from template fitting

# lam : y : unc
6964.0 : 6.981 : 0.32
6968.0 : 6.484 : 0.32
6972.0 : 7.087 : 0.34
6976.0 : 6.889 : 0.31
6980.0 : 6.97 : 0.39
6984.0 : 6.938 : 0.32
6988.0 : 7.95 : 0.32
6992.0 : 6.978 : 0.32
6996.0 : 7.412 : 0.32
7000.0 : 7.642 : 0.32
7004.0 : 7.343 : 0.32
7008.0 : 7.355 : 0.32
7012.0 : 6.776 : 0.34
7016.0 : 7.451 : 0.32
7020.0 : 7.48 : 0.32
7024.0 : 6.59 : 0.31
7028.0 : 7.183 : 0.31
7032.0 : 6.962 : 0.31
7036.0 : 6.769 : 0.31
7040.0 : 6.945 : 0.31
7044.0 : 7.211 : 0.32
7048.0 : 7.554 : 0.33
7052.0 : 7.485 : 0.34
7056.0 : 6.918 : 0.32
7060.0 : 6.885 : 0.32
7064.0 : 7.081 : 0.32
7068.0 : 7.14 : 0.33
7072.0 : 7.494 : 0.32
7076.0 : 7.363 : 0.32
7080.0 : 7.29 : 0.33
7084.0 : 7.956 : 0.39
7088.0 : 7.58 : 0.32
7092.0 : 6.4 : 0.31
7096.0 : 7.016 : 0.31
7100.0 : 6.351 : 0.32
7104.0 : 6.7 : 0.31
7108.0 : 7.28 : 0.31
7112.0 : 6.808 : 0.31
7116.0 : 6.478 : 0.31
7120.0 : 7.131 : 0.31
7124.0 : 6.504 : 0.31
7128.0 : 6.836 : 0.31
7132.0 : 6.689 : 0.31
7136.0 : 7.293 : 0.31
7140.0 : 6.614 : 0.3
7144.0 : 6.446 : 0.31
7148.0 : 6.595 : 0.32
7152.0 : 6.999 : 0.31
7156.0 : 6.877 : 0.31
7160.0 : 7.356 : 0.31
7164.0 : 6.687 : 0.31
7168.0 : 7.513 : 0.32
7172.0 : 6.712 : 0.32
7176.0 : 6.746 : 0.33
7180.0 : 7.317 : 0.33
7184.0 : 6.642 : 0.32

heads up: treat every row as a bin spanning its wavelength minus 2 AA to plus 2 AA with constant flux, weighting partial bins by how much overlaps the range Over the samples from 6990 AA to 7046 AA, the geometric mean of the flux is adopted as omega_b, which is 7.143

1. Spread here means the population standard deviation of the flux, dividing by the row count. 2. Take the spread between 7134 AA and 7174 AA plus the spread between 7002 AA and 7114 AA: 0.722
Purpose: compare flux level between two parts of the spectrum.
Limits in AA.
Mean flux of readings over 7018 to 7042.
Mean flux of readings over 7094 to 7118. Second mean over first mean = 0.969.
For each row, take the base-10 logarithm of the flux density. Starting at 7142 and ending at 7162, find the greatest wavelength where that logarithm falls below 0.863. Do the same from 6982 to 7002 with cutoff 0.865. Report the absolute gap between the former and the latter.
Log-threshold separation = 164 AA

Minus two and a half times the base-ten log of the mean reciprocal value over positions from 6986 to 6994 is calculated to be 2.18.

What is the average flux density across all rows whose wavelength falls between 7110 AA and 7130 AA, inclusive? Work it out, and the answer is 6.75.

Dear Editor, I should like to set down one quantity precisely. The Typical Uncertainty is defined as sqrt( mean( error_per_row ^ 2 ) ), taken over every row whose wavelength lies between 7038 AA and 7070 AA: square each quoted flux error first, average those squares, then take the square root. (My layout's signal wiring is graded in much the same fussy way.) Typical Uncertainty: 0.324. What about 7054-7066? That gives 0.320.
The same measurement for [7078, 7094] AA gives 0.339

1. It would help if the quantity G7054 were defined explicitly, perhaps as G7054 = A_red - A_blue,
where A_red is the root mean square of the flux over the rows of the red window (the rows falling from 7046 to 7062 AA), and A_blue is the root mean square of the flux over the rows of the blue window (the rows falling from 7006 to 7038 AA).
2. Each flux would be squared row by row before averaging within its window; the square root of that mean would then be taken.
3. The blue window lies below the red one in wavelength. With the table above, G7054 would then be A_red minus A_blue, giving 0.14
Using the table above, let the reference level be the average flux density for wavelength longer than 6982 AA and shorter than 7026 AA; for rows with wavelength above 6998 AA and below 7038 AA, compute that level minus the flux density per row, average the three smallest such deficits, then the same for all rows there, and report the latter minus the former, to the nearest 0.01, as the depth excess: 0.37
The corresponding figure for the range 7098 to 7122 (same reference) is 0.28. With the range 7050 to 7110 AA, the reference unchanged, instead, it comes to 0.55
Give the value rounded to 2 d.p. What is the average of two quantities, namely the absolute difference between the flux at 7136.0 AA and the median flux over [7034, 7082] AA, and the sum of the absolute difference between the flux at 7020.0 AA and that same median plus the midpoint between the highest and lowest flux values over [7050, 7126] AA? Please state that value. 3.79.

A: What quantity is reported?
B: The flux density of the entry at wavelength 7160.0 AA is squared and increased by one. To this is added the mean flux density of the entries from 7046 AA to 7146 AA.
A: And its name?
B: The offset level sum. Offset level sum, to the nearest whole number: 62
